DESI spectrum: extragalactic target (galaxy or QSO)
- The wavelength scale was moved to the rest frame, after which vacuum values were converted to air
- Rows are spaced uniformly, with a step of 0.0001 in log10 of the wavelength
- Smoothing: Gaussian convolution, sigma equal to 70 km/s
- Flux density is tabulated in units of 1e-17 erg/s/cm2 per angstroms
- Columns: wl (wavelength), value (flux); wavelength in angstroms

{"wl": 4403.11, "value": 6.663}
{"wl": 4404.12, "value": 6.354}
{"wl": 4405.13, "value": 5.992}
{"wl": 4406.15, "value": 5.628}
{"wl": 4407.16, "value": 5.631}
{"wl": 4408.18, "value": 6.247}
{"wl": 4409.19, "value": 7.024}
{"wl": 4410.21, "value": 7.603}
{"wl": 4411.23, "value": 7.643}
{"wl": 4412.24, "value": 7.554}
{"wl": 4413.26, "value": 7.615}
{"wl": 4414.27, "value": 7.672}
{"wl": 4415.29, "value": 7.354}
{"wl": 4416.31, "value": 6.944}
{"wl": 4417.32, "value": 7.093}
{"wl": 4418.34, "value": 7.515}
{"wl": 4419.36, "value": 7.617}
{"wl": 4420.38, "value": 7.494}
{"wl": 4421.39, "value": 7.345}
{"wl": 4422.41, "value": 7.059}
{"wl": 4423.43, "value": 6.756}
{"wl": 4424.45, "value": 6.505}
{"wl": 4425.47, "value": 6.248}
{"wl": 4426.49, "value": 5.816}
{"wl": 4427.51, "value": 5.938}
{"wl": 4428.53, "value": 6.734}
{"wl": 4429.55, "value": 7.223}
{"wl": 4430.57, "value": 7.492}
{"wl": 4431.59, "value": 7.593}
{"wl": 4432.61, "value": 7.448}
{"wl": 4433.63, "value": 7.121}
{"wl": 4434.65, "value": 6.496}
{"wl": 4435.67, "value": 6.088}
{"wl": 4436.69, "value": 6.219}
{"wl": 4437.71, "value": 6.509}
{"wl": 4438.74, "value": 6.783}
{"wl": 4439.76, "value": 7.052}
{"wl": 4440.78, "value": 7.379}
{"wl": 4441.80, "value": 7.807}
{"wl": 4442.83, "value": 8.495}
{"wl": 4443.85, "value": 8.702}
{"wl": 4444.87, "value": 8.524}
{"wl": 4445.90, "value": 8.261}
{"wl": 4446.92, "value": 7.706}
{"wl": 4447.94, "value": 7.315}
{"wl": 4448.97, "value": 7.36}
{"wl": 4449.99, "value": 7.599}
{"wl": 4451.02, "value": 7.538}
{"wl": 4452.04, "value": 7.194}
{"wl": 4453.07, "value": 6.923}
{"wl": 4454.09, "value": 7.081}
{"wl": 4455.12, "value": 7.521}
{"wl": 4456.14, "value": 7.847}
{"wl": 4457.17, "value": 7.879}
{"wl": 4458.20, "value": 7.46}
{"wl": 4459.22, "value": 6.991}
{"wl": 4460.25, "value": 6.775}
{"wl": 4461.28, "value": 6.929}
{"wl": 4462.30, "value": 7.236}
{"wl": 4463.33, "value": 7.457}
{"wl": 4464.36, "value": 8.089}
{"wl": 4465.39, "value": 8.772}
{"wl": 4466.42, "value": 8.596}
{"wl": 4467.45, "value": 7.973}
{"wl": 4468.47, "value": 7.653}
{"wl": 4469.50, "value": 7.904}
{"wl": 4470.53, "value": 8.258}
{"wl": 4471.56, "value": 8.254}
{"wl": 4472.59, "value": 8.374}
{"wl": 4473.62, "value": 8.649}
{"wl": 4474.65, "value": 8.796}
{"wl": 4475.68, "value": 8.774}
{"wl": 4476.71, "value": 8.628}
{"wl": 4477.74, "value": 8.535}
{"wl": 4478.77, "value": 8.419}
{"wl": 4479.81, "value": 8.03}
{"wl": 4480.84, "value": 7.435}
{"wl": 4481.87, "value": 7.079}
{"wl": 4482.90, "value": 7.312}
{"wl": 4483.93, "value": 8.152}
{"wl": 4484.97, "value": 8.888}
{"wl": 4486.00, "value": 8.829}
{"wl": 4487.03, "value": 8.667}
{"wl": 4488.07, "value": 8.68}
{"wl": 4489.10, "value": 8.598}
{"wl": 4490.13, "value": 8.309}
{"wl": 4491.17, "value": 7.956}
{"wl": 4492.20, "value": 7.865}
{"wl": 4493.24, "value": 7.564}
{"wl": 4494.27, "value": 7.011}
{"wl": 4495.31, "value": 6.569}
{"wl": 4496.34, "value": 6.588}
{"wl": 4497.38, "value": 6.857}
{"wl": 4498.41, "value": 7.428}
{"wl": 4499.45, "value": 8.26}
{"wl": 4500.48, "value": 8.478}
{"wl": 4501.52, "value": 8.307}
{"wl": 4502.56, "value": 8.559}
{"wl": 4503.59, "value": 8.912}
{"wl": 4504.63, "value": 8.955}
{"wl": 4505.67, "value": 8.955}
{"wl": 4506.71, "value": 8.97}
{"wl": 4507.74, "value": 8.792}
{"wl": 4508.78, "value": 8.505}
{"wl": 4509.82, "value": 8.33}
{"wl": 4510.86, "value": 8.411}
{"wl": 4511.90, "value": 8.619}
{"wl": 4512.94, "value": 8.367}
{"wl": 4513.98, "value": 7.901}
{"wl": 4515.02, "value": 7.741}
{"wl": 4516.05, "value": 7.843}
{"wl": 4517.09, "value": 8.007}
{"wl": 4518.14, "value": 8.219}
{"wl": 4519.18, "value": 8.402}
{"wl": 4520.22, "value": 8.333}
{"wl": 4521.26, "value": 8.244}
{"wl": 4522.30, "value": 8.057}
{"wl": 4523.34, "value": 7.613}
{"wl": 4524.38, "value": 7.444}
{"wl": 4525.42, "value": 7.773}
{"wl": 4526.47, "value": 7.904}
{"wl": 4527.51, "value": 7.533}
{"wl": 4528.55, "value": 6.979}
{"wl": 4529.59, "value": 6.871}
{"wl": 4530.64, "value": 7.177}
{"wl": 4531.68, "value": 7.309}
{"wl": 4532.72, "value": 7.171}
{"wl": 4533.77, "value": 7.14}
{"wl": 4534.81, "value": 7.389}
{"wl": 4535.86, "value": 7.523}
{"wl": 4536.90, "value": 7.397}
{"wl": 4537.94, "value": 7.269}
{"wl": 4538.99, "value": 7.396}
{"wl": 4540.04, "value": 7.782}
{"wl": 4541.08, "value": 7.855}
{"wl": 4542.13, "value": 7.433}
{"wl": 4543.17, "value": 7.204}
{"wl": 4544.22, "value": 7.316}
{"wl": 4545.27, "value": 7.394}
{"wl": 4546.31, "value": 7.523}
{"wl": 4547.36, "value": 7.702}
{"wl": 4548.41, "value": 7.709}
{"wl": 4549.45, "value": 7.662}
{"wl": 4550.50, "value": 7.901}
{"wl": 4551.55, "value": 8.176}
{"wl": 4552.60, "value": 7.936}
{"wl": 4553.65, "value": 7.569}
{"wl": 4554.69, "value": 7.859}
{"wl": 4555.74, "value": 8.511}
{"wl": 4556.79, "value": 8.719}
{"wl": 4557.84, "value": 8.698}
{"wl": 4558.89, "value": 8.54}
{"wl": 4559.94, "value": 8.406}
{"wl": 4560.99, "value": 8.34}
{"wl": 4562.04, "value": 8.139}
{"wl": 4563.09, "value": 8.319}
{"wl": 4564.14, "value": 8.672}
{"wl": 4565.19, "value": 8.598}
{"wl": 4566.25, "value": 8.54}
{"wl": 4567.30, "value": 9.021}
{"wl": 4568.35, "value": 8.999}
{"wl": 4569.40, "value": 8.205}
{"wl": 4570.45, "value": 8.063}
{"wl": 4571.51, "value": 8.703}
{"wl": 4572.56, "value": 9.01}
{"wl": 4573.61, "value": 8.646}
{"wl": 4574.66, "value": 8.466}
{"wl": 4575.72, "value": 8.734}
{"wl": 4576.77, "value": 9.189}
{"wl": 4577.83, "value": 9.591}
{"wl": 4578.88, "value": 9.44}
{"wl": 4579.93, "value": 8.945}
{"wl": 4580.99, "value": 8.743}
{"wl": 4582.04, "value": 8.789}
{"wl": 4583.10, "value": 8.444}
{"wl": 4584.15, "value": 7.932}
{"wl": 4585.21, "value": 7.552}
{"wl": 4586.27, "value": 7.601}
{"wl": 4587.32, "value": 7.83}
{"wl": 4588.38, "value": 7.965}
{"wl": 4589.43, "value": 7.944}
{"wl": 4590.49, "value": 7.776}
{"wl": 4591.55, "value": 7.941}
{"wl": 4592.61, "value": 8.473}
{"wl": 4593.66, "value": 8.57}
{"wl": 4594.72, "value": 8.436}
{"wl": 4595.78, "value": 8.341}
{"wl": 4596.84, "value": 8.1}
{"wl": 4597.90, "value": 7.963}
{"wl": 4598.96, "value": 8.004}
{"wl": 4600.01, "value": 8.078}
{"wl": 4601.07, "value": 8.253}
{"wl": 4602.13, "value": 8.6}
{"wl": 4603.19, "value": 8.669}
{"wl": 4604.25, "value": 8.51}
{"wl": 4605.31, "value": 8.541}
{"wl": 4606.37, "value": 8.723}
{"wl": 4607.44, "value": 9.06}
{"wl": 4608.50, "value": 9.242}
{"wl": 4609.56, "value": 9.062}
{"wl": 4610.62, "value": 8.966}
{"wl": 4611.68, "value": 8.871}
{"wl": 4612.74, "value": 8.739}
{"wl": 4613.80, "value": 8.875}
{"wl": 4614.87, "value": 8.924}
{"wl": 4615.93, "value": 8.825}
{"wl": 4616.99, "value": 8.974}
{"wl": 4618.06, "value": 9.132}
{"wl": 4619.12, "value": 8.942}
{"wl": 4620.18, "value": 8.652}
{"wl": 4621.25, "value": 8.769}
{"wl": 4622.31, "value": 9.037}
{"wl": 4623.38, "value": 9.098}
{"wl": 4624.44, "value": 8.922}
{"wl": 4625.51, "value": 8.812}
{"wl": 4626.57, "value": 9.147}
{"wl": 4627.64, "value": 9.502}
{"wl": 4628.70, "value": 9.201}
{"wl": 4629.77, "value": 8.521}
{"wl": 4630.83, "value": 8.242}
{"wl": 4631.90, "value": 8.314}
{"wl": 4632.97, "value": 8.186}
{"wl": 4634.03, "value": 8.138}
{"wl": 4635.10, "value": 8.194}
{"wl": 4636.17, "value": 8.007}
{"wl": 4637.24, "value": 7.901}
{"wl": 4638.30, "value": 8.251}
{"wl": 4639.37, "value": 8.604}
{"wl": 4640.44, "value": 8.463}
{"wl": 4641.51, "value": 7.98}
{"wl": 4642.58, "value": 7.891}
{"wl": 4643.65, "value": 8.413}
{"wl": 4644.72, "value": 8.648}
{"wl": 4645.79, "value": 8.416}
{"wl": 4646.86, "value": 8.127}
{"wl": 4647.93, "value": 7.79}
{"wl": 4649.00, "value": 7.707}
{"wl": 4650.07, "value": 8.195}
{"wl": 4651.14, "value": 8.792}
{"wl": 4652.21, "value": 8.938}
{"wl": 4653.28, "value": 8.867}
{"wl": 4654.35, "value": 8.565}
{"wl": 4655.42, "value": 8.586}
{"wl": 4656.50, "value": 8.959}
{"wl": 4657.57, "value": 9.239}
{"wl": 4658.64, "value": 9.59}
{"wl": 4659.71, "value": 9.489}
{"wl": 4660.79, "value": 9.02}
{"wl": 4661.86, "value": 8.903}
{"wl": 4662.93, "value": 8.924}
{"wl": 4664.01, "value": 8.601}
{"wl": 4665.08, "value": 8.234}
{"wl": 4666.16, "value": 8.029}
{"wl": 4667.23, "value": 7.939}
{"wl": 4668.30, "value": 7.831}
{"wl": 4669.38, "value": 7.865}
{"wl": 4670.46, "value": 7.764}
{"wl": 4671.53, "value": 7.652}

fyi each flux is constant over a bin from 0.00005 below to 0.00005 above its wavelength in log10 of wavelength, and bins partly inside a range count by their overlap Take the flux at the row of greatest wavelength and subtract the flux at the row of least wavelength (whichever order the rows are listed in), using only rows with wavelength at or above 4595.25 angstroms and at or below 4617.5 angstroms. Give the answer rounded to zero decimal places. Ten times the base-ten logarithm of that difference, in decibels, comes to -2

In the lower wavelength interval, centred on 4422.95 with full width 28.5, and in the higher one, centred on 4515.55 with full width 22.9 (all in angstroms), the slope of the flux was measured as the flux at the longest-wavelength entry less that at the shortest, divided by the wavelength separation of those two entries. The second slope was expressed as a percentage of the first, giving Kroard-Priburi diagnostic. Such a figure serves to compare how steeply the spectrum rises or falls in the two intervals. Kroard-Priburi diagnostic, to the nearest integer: 164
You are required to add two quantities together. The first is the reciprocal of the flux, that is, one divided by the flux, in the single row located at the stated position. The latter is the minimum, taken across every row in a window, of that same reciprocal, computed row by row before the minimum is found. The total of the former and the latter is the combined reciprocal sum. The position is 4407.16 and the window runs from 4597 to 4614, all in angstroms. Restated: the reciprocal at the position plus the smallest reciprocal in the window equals 0.286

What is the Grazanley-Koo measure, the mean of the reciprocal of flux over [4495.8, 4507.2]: 0.123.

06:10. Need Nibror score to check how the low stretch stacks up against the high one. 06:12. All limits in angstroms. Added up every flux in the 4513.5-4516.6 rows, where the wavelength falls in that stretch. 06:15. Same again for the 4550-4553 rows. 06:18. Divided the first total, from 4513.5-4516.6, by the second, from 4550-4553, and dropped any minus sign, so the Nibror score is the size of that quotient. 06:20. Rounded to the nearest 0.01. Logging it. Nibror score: 0.98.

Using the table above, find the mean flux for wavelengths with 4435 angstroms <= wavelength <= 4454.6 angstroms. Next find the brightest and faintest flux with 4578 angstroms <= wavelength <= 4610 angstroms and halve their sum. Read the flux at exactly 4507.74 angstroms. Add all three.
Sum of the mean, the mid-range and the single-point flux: 24.7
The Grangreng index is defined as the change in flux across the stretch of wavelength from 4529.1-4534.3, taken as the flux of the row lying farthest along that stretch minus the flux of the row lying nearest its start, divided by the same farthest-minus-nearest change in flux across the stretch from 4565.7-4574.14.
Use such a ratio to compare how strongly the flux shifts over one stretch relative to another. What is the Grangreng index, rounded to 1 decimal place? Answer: 2.5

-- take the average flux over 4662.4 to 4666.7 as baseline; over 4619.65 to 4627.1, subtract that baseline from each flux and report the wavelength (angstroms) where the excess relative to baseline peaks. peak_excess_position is 4626.57 angstroms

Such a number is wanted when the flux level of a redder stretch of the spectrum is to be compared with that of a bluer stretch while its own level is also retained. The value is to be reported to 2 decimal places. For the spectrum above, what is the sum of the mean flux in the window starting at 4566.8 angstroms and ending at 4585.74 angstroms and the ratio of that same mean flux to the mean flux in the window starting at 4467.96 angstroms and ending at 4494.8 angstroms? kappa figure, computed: 9.76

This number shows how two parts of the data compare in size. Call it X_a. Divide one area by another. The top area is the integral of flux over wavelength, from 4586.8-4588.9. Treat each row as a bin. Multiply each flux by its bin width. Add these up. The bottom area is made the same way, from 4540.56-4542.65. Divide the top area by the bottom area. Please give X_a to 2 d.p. 1.04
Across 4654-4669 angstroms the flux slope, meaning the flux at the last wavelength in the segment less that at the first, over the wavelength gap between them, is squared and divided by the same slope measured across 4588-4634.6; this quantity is 0.73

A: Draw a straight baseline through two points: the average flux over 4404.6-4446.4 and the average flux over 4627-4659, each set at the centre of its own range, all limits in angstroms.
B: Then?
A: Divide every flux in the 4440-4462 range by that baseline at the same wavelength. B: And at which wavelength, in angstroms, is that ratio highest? 4443.85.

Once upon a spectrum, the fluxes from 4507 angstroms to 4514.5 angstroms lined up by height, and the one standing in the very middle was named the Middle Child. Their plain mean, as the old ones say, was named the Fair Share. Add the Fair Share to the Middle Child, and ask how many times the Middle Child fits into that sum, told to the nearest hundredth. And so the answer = 2.00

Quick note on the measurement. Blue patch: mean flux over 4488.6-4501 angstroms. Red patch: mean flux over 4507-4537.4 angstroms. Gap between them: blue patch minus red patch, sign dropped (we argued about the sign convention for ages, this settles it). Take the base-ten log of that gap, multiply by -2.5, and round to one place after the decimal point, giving 1.7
